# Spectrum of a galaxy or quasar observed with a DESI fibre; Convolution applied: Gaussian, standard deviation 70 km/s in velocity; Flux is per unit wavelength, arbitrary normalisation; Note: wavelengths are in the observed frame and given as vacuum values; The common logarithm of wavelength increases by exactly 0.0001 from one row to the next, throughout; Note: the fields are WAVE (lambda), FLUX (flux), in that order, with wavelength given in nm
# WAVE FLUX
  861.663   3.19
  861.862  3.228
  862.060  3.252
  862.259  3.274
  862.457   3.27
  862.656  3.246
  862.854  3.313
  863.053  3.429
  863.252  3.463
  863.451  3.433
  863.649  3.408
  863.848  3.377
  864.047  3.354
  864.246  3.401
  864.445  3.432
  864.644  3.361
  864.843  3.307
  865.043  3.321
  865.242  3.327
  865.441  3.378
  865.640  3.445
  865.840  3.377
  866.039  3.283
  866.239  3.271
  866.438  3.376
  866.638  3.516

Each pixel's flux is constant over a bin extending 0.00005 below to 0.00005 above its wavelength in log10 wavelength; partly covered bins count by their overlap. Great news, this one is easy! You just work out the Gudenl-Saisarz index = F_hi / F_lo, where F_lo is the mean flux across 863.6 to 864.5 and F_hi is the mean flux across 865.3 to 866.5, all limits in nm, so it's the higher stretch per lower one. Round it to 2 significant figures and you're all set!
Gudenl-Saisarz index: 0.99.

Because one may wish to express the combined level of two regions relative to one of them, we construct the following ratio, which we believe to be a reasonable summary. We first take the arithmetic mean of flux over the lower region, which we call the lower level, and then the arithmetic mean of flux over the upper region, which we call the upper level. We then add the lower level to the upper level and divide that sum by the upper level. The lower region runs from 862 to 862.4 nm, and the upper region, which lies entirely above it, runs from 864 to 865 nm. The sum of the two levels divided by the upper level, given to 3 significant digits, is 1.97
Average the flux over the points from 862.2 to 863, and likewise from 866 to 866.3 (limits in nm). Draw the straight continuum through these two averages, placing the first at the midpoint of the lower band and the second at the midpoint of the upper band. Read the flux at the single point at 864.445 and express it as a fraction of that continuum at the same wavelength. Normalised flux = 1.05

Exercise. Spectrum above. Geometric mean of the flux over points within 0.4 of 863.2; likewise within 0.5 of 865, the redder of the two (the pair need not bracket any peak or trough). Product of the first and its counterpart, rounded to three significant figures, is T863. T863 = 11.4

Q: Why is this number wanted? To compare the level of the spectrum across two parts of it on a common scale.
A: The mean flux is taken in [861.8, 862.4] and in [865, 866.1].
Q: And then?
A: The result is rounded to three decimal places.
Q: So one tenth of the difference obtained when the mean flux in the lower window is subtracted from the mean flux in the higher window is 0.010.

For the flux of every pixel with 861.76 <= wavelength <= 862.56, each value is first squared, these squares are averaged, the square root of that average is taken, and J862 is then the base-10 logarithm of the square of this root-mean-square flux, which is 1.03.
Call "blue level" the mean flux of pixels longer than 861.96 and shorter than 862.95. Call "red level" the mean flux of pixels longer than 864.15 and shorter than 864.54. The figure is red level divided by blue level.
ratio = 1.04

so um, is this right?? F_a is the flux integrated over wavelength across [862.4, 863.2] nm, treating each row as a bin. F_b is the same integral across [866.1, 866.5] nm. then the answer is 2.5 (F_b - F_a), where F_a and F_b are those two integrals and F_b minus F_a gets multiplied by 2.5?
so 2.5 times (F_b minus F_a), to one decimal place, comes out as -3.3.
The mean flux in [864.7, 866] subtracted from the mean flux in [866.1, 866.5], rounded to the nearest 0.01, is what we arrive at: -0.04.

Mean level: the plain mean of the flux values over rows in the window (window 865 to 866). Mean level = 3.37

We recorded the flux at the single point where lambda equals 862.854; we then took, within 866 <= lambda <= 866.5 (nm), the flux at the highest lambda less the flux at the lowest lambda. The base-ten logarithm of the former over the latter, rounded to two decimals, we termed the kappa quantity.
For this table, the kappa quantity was 1.55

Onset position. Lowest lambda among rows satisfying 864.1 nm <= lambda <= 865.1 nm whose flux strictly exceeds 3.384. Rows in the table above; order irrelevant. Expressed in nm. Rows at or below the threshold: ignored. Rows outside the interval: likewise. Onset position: 864.246 nm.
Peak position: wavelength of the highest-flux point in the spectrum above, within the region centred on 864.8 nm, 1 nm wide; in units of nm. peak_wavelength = 864.445 nm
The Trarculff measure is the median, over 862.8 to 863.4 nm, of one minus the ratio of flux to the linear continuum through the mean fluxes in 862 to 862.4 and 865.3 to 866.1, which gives -0.042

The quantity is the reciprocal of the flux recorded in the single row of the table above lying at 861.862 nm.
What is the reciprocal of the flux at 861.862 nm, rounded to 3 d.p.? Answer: 0.310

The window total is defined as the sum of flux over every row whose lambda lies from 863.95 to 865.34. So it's 23.5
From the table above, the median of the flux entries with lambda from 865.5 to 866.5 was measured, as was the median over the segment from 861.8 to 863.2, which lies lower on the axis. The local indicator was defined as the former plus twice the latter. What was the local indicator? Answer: 9.9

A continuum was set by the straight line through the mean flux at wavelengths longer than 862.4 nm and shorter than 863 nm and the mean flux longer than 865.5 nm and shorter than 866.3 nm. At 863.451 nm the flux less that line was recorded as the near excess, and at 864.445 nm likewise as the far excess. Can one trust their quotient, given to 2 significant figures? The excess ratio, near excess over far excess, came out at 1.2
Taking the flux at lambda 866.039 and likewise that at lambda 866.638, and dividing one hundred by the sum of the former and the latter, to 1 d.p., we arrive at 14.7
